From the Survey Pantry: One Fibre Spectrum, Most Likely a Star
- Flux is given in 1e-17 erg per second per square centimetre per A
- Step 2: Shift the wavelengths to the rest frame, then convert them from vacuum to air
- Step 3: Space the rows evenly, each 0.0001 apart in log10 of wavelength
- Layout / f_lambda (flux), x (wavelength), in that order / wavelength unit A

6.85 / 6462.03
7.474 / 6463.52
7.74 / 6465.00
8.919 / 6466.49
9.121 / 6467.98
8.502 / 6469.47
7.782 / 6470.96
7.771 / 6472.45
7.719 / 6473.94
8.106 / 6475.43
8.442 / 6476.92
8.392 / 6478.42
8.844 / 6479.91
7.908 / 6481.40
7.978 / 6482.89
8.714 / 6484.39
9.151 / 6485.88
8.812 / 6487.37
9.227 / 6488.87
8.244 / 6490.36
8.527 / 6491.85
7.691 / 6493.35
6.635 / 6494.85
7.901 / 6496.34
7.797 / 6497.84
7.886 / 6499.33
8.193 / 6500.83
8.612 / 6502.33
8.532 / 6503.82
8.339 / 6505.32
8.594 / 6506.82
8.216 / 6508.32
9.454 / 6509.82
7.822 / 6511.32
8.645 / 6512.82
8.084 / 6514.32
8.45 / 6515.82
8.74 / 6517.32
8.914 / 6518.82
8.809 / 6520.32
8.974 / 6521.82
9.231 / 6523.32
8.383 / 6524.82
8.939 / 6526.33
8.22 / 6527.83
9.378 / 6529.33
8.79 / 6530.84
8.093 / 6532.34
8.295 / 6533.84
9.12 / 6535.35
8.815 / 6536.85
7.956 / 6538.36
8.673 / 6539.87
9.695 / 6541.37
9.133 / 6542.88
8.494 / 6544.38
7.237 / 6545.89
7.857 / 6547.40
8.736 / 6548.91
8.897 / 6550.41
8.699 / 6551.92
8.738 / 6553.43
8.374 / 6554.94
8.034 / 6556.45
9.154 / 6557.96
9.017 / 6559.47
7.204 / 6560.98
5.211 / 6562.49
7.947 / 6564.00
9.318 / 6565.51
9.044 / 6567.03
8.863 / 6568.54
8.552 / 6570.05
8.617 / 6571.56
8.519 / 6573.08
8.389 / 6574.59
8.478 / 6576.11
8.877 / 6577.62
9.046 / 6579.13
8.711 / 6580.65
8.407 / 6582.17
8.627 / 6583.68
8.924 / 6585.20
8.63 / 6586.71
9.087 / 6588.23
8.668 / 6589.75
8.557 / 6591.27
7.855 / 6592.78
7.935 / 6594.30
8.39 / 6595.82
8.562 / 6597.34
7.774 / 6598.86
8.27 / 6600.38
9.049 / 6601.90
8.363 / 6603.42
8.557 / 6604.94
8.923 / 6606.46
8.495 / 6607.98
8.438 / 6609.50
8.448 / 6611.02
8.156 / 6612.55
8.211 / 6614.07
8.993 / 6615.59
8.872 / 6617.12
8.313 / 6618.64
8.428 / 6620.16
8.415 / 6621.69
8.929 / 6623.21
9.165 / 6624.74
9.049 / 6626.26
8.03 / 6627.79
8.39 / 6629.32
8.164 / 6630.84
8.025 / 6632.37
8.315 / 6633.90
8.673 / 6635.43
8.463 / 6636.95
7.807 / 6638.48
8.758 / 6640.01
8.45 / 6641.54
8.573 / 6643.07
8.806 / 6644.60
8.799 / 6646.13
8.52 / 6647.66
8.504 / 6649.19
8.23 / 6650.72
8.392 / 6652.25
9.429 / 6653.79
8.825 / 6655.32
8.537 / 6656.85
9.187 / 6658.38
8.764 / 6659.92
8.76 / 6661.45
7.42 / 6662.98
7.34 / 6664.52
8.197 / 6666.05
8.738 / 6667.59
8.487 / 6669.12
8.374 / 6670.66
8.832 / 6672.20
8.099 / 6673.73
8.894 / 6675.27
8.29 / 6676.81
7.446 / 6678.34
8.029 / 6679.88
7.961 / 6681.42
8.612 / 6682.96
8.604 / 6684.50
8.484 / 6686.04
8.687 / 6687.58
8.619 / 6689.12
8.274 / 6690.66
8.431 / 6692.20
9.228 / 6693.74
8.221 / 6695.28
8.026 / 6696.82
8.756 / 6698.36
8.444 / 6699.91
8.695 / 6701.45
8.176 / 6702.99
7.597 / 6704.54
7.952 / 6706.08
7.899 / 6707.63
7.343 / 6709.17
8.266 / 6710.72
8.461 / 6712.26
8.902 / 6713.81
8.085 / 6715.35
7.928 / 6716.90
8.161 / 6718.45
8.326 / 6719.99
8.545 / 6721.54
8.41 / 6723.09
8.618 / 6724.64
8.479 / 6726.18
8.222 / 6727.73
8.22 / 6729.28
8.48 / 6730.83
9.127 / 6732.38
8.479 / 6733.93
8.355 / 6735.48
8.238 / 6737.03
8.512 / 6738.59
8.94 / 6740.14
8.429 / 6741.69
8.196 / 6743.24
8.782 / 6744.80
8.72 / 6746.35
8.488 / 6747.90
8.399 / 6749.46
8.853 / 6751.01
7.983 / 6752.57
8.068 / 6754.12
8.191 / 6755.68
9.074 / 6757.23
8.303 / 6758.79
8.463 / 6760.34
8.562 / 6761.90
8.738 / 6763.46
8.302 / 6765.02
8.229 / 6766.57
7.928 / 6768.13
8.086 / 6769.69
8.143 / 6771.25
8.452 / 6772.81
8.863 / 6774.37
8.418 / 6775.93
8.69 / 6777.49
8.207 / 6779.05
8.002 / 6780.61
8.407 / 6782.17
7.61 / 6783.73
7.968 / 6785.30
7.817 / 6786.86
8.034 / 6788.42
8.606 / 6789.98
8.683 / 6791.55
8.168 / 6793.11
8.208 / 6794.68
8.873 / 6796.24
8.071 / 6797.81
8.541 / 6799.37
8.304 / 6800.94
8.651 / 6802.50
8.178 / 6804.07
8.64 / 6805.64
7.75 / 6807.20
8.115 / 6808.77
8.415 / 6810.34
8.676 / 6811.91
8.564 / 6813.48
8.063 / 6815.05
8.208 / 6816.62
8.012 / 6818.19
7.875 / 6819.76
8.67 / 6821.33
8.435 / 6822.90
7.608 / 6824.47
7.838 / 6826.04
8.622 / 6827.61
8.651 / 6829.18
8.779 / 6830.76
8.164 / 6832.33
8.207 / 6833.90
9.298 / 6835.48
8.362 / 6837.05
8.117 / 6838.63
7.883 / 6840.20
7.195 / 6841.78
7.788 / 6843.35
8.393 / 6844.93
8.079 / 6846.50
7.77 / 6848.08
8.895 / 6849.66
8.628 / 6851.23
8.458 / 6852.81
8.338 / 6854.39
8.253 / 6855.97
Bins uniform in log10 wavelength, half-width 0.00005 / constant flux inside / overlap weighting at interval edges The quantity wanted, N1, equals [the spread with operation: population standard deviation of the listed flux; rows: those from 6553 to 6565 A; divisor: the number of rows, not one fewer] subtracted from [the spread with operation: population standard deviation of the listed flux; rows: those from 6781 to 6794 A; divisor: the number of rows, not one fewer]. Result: -0.8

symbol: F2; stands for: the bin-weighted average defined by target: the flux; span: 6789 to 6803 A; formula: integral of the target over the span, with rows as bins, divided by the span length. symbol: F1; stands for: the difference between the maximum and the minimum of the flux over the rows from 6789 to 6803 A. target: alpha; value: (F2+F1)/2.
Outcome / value 4.62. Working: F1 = 0.8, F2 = 8.45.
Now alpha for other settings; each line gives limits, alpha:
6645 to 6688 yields 5.27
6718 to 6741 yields 4.72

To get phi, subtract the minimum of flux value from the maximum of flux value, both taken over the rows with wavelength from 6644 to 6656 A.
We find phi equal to 1.2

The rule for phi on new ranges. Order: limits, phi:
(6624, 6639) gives 1.4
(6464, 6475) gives 1.4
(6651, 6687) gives 2.1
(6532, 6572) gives 4.5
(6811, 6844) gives 2.1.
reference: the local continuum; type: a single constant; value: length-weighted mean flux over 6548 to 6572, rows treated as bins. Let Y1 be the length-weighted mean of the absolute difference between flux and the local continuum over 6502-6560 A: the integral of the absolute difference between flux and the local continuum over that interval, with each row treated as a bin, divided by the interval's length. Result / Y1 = 0.44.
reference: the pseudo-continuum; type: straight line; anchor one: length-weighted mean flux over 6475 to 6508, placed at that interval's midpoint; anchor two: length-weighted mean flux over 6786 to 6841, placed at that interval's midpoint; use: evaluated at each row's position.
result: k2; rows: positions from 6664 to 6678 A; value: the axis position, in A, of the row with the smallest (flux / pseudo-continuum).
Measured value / 6664.52 A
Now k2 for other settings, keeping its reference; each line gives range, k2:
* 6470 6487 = 6473.94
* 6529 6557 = 6545.89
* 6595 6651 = 6598.86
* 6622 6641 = 6638.48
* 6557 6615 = 6562.49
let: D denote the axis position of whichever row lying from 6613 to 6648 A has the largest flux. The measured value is 6624.74 A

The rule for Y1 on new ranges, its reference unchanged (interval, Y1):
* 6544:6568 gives 0.72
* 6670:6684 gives 0.37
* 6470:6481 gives 0.38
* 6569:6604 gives 0.30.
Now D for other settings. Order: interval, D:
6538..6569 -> 6541.37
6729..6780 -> 6732.38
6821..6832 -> 6830.76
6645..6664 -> 6653.79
